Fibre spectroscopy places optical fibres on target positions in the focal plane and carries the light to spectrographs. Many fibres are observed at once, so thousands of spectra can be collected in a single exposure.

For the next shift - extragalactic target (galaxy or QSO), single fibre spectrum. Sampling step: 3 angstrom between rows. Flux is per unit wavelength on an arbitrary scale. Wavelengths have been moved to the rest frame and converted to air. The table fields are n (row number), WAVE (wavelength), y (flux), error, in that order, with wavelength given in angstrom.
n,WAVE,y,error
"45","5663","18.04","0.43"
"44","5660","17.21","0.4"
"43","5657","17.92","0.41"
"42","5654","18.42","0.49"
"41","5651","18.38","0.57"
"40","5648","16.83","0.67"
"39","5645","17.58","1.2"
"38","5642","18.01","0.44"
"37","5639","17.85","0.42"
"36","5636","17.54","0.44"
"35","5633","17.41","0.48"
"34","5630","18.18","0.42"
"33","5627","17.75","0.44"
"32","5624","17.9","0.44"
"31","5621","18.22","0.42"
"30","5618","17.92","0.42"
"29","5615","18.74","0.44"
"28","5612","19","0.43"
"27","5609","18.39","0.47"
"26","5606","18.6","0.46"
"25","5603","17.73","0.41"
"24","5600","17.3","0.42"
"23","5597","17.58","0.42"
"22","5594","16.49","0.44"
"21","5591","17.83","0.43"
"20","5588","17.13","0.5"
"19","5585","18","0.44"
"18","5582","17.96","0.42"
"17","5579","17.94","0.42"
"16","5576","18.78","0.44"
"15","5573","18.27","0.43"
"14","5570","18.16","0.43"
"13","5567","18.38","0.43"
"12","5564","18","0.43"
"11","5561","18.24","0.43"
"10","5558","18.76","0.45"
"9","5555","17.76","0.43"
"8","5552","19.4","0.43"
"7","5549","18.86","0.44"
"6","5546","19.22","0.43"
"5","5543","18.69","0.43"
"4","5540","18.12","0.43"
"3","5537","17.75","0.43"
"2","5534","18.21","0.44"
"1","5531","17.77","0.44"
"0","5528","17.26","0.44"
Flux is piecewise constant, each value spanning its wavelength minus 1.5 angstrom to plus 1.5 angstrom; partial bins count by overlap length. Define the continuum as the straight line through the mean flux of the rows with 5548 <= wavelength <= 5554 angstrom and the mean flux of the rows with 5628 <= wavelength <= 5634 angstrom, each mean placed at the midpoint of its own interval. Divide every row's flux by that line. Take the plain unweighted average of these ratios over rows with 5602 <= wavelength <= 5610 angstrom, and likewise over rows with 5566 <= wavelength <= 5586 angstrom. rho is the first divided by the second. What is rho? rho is 1.03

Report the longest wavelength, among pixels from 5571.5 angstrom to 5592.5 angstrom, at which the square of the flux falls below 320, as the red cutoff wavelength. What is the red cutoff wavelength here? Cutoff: 5591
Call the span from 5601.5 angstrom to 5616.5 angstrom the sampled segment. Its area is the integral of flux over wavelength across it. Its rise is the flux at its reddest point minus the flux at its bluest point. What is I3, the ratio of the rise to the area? 0.0036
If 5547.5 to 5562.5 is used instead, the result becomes -0.0022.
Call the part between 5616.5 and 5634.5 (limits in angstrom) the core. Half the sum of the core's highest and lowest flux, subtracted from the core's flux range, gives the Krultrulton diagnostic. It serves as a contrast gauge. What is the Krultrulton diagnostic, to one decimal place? -17.0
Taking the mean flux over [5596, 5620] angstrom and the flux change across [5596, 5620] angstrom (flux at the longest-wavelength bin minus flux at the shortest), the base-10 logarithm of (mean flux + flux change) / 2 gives 0.966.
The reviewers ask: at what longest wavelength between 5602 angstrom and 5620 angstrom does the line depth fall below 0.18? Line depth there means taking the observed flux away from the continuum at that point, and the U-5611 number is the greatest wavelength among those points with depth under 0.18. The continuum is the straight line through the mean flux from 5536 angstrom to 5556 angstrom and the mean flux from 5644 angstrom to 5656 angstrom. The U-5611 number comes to 5618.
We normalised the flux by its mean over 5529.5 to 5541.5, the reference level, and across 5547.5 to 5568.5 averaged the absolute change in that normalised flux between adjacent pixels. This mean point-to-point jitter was 0.040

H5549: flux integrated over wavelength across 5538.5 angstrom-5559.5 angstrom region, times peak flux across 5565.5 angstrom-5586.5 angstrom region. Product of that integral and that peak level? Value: 7370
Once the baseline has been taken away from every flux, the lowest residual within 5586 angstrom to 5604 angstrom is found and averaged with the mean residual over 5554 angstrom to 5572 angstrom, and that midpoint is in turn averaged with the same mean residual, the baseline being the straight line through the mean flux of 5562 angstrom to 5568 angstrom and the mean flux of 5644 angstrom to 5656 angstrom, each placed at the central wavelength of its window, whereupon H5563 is -0.4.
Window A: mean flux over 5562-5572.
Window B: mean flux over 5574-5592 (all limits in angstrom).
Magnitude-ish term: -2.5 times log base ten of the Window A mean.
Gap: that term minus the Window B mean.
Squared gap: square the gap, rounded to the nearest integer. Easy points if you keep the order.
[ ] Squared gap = 445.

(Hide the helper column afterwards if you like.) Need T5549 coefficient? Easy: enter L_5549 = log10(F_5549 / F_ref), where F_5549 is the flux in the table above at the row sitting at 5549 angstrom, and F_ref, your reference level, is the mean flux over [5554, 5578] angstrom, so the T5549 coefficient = 0.013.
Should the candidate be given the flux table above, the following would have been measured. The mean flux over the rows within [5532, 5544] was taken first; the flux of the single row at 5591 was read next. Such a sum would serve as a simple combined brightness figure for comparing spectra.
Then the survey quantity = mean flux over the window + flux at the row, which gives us 36.0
